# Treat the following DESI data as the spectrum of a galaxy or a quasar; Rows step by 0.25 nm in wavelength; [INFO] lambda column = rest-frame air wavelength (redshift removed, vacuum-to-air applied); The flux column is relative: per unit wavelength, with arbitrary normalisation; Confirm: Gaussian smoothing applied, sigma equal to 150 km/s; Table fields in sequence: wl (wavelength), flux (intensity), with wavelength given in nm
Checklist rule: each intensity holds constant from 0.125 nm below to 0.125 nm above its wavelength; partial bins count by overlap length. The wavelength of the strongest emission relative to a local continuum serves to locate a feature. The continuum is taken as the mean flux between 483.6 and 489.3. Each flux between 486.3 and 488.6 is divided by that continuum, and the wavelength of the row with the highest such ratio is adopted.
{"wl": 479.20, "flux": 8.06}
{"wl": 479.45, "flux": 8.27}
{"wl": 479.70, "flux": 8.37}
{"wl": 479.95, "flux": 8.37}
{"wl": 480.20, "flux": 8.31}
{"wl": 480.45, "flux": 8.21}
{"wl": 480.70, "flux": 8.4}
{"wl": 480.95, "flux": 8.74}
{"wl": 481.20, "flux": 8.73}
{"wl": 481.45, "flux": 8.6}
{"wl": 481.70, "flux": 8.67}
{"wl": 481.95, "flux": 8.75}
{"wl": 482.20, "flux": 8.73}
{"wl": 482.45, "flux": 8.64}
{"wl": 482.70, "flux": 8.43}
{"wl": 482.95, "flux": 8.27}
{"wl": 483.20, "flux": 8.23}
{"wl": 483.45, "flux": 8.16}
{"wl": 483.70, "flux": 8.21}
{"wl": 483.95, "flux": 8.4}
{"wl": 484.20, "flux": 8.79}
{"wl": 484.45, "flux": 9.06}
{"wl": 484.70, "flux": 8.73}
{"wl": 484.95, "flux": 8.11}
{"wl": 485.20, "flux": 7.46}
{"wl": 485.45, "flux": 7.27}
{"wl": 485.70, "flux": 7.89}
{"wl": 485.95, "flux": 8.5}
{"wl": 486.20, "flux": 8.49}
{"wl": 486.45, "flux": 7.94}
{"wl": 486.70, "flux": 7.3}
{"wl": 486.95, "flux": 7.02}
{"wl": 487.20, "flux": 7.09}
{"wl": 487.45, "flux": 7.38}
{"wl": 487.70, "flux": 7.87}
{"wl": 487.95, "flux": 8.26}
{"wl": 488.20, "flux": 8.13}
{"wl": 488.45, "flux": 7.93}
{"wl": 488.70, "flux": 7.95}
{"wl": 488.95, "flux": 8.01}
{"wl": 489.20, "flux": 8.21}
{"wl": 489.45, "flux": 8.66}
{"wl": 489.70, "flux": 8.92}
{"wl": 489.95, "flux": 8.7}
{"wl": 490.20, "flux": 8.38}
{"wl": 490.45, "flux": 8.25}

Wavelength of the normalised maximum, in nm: 487.95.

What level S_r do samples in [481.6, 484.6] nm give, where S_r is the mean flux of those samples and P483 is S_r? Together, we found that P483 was 8.5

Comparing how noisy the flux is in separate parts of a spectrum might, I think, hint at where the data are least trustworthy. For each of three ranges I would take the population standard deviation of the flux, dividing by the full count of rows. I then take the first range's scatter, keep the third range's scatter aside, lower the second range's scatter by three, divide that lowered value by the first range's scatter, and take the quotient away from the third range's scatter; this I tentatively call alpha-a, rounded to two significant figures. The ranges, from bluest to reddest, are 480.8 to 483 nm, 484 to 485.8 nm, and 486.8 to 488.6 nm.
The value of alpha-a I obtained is 16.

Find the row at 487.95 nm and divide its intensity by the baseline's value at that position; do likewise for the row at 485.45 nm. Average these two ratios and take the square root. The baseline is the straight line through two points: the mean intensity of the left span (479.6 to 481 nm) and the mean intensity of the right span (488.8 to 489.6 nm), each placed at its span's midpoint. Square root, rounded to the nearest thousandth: 0.966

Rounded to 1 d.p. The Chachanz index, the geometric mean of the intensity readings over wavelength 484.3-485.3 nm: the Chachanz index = 8.3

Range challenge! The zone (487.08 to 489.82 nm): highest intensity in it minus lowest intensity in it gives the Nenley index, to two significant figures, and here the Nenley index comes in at 1.8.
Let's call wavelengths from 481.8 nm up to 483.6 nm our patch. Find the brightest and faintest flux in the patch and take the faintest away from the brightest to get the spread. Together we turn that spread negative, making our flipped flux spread -0.6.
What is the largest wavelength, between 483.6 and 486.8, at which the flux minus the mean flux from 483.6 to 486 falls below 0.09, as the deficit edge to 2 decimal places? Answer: 486.70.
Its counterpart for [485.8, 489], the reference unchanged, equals 488.95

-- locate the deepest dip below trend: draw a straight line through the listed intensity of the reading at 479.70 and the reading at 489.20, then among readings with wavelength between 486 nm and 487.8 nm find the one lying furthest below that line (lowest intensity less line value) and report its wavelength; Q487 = 486.95 nm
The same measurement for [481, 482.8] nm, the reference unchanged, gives 482.70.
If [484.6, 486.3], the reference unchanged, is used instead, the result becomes 485.45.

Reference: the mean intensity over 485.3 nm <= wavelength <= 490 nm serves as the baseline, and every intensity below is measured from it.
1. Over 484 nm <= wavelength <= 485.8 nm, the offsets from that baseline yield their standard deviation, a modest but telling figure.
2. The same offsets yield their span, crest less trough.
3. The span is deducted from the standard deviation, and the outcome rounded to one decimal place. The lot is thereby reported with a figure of -1.1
